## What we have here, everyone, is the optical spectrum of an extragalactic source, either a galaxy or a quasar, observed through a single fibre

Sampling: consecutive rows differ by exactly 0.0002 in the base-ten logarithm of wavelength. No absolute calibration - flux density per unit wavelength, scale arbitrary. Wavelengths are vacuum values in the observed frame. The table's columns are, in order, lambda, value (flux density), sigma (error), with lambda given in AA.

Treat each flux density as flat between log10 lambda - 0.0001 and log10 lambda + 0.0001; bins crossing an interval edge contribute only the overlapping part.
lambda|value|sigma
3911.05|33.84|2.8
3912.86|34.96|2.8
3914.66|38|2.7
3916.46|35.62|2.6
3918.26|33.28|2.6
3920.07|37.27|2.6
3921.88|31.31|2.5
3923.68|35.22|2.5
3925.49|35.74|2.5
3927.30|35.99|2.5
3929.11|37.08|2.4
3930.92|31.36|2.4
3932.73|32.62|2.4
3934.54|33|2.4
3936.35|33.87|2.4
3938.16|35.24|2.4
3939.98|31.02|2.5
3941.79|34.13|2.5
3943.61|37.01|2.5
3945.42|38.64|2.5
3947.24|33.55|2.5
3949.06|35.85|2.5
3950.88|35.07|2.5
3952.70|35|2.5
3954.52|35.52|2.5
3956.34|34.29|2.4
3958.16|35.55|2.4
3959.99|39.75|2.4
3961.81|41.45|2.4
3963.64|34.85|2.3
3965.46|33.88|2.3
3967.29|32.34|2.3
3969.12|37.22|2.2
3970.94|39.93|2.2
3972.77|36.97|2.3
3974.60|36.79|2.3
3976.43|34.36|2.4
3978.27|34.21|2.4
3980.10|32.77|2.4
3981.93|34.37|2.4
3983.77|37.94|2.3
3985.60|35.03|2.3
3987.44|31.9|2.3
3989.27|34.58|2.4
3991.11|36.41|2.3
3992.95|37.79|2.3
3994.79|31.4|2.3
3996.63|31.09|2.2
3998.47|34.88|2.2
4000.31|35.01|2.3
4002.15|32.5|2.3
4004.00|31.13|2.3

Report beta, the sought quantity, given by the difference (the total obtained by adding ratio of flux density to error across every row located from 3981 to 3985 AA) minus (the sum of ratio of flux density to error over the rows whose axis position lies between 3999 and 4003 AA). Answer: 1.5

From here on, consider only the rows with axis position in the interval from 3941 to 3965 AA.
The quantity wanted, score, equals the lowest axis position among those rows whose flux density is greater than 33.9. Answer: 3941.79 AA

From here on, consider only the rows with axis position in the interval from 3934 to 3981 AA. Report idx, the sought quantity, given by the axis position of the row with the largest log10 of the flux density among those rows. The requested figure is 3961.81 AA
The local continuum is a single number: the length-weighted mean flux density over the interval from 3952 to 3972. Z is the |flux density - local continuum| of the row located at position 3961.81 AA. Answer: 5.1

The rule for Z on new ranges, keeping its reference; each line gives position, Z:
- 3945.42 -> 2.3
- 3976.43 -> 2.0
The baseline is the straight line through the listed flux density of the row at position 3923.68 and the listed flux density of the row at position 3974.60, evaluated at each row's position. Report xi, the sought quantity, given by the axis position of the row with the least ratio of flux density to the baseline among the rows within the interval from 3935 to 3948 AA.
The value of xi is 3939.98 AA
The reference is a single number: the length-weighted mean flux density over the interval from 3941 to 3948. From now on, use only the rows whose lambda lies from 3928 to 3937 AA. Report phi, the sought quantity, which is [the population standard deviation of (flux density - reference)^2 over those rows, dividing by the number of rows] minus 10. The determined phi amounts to -3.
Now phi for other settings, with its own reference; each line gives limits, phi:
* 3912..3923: -3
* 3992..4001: 0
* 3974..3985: -7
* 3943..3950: -7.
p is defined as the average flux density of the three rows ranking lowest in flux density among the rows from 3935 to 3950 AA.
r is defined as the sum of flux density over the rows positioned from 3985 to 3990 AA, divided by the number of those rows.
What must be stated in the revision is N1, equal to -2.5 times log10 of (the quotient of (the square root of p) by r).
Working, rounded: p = 32.8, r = 33.8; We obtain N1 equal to 1.93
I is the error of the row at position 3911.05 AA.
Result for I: 2.80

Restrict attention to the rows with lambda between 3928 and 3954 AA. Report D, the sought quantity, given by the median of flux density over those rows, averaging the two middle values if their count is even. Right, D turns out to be 34.6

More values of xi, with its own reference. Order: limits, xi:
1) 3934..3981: 3939.98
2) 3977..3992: 3987.44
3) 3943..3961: 3947.24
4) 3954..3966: 3965.46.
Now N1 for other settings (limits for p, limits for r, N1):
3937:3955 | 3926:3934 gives 1.94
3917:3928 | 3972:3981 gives 1.96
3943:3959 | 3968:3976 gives 2.02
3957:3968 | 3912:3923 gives 1.95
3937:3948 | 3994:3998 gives 1.84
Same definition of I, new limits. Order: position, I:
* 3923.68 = 2.50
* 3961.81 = 2.40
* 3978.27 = 2.40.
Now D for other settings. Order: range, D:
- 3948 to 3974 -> 35.5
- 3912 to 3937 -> 35.1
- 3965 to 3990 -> 34.5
